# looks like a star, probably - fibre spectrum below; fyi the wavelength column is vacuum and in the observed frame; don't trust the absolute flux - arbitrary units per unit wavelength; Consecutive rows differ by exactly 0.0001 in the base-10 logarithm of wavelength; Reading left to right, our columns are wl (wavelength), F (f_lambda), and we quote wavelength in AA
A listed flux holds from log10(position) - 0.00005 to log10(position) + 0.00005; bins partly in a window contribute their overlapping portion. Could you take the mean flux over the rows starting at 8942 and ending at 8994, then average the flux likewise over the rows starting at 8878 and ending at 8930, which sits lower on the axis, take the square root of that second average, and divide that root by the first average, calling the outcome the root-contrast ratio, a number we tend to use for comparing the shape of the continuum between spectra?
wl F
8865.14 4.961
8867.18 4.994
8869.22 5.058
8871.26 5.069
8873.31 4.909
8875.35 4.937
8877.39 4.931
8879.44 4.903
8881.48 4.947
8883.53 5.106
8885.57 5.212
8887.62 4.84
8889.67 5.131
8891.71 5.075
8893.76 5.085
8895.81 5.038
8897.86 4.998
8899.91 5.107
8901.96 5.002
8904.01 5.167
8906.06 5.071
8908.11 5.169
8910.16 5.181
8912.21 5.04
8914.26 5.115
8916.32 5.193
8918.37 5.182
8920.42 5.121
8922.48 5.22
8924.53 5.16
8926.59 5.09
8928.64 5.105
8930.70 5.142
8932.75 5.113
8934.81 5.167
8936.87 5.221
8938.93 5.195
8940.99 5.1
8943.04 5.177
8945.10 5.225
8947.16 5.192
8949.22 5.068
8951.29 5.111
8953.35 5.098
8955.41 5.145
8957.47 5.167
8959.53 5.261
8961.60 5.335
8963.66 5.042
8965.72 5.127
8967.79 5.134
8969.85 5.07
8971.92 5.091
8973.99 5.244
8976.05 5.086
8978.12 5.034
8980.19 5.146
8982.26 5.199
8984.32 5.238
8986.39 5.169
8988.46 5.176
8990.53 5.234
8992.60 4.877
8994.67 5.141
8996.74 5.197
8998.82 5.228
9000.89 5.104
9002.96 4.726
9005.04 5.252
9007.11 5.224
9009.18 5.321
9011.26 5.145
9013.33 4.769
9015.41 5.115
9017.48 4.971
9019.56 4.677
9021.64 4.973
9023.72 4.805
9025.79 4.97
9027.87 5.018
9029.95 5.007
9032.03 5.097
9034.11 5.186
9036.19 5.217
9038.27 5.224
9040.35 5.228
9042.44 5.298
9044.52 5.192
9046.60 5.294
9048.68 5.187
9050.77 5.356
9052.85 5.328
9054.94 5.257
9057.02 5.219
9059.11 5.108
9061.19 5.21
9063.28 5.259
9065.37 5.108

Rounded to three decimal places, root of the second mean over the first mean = 0.438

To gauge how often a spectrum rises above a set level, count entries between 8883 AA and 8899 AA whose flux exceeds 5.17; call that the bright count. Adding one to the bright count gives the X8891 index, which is 2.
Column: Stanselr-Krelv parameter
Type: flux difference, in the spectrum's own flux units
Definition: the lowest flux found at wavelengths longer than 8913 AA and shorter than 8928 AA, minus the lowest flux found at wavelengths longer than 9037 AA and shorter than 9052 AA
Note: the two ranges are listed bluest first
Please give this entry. -0.10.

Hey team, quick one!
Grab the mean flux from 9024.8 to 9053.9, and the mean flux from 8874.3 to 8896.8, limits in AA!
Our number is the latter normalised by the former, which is 0.97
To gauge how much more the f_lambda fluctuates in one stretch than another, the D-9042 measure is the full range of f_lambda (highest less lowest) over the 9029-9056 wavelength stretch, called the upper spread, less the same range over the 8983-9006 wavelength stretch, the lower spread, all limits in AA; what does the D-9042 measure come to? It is -0.18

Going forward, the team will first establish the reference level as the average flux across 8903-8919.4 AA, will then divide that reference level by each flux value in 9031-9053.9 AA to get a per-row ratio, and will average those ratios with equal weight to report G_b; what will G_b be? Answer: 0.98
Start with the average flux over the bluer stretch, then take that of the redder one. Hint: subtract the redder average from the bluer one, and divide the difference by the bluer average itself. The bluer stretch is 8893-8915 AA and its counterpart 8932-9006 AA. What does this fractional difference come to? -0.010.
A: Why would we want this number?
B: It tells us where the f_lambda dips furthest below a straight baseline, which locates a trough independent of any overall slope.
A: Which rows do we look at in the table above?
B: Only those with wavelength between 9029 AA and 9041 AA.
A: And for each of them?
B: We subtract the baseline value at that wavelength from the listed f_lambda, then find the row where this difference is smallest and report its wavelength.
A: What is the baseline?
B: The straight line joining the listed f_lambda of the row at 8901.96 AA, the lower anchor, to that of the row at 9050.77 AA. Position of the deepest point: 9029.95 AA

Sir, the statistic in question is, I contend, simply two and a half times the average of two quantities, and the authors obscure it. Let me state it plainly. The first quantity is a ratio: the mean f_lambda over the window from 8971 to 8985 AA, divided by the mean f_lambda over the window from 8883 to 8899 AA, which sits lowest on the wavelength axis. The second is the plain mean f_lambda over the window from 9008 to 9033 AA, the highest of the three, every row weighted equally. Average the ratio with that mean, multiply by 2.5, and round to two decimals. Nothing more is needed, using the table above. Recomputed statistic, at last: 7.51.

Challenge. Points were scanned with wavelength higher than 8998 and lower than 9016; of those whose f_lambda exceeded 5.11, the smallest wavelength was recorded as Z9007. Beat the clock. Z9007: 8998.82 AA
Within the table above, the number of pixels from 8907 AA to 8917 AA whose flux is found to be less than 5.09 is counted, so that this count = 1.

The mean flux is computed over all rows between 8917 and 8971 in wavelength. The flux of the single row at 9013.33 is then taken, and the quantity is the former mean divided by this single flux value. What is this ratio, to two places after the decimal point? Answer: 1.08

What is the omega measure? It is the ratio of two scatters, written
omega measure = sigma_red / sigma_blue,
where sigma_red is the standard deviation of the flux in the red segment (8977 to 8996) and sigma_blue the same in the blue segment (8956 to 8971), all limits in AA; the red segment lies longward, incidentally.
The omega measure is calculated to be 1.1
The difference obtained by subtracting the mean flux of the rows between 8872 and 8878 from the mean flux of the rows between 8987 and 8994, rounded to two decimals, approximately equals 0.17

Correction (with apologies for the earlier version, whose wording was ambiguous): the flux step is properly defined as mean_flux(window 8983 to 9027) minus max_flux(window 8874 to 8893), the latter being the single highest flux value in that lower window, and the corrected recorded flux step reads -0.15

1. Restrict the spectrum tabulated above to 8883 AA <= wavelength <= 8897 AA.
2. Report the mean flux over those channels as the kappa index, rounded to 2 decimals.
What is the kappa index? 5.07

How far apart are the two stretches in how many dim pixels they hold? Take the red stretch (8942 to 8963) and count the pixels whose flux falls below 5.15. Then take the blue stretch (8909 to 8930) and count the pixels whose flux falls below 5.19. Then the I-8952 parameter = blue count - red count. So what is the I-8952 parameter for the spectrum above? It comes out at 4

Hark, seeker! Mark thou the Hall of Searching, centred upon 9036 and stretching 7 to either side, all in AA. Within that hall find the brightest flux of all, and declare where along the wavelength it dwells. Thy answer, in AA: 9042.44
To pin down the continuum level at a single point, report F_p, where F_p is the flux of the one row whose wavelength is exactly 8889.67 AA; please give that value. 5.131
